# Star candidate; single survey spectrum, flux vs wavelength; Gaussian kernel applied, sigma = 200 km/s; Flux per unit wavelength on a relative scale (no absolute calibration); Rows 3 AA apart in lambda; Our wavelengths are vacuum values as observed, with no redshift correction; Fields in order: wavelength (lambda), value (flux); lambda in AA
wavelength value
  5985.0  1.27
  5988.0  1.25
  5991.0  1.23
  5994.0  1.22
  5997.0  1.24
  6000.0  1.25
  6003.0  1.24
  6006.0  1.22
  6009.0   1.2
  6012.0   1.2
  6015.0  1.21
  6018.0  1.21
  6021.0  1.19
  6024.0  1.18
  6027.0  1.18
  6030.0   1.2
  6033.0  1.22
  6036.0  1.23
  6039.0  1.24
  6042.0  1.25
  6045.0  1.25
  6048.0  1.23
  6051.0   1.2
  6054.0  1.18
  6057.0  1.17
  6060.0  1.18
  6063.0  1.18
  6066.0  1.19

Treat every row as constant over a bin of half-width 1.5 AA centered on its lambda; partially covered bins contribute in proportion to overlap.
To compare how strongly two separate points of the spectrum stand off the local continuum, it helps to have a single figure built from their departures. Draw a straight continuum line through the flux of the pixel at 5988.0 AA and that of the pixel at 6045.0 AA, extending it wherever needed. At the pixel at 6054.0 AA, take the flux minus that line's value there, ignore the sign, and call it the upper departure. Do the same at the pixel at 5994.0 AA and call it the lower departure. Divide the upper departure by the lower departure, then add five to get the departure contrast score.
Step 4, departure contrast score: 7.3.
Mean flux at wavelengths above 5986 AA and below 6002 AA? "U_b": 1.24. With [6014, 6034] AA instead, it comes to 1.20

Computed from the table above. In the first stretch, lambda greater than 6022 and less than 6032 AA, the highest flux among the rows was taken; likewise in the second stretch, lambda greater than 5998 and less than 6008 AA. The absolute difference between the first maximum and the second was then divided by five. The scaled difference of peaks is 0.010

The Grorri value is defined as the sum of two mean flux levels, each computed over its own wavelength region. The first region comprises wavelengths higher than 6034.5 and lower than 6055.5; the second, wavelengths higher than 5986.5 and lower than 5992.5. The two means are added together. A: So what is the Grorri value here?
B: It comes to 2.47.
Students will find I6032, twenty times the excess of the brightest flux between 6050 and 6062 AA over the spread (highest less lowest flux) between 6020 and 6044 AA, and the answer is 22.6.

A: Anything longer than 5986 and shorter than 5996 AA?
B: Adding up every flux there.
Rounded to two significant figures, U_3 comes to 3.7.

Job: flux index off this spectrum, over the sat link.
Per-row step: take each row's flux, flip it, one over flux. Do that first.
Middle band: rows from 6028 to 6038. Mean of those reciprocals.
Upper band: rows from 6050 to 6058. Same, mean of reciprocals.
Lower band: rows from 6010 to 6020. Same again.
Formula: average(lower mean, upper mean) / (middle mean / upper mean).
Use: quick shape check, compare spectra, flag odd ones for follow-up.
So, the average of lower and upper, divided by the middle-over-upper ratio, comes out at 0.86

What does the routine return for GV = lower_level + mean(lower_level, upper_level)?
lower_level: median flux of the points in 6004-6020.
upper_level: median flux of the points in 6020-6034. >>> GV 2.41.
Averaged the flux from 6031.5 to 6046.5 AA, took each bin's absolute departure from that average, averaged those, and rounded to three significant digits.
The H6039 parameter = 0.0104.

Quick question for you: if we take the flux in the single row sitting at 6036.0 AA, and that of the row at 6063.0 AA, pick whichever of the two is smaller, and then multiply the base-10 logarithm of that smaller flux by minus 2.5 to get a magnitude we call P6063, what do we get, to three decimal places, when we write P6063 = -0.180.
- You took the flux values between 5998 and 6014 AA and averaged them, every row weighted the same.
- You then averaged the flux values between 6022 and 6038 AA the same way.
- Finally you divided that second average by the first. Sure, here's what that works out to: 0.98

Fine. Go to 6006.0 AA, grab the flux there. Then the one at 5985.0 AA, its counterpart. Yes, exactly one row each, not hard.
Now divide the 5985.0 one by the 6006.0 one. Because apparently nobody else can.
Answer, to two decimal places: 1.04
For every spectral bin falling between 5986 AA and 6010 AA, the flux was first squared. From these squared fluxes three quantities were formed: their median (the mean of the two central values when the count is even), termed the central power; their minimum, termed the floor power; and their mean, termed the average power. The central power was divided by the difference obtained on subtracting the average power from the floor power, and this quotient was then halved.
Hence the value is -10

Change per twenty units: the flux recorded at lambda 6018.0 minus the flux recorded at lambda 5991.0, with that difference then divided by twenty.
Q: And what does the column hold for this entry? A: -0.001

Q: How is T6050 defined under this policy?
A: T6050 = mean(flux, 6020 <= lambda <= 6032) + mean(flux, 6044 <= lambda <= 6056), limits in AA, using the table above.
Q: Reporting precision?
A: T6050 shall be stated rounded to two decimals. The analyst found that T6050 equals 2.40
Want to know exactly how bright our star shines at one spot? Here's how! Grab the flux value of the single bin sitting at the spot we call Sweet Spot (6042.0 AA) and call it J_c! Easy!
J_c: 1.25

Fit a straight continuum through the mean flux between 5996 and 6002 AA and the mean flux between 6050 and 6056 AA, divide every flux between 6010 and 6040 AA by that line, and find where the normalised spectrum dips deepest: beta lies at 6024.0 AA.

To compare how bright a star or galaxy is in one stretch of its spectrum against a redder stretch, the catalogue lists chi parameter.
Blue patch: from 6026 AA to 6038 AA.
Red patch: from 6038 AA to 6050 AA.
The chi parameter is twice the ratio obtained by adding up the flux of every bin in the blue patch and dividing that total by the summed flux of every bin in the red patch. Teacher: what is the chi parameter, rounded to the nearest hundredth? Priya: 1.94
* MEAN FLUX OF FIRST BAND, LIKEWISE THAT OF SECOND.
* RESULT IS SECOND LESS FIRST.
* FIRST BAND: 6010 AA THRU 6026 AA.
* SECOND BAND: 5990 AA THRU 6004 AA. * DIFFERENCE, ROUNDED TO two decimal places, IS 0.04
